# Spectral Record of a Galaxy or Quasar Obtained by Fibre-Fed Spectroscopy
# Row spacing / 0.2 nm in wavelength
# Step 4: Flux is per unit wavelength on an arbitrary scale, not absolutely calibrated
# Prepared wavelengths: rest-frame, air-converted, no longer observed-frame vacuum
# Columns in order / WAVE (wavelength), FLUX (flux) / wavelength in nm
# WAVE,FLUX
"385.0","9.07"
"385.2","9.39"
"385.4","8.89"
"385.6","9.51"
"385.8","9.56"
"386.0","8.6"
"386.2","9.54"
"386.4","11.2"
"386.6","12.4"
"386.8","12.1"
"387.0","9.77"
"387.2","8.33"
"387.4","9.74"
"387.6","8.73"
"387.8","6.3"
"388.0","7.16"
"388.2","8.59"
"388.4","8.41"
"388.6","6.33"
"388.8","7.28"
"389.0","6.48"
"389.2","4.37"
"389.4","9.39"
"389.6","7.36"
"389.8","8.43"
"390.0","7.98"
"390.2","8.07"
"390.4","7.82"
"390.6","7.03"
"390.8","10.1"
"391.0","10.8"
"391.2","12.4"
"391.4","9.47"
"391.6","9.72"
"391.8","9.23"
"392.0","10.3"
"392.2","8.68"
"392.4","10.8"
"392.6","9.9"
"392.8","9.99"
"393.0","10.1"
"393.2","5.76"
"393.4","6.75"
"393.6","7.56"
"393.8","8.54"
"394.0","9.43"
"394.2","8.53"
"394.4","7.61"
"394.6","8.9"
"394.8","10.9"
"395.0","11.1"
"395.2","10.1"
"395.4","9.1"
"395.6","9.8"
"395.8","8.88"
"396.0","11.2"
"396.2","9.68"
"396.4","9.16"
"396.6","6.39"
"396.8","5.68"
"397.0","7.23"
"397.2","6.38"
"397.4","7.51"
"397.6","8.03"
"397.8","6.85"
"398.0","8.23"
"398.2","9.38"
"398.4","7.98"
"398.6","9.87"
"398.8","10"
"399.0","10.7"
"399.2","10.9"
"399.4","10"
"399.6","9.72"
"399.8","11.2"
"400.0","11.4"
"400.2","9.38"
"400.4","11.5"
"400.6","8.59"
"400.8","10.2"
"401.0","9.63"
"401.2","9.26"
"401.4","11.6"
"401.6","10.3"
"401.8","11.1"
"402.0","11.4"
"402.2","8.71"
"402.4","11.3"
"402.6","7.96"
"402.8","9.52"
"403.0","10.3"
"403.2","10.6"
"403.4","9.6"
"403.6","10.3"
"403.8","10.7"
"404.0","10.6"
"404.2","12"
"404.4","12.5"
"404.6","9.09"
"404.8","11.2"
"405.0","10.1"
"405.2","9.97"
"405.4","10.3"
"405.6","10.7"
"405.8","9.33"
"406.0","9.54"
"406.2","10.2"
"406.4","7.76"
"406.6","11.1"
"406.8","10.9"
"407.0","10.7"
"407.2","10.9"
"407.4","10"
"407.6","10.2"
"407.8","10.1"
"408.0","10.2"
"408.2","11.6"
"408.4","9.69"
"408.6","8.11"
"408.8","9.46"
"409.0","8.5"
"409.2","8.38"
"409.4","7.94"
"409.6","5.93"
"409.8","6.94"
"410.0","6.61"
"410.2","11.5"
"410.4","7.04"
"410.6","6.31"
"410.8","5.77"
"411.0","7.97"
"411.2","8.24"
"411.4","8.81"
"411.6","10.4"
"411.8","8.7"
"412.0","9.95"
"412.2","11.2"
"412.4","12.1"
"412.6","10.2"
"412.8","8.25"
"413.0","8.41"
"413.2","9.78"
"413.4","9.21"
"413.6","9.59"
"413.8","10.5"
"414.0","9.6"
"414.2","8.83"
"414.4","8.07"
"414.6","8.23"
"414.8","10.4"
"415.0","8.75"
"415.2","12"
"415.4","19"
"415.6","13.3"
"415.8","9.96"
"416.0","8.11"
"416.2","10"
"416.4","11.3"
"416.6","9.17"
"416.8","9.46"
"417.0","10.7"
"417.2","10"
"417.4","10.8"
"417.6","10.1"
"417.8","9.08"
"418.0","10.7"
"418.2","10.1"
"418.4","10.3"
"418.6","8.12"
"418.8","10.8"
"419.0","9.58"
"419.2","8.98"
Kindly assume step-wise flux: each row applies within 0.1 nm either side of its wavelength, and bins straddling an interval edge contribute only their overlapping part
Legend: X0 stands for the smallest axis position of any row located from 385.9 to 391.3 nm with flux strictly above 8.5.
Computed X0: 386.0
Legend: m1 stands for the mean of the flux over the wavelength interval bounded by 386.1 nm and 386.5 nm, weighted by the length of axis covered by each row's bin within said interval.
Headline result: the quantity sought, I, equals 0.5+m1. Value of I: 10.9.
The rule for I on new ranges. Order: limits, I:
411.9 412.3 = 11.1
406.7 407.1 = 11.3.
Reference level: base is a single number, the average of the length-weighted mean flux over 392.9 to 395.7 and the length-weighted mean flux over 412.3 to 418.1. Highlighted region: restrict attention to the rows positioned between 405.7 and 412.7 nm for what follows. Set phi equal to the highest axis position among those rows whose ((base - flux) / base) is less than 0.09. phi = 412.6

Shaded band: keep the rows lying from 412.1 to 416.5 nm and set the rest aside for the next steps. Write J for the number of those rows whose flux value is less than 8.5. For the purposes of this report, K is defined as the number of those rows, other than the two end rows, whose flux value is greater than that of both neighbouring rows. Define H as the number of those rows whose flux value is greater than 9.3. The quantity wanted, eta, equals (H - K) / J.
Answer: 1.8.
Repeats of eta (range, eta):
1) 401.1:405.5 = 11.0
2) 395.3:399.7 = 0.4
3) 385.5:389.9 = 0.3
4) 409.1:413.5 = 0.2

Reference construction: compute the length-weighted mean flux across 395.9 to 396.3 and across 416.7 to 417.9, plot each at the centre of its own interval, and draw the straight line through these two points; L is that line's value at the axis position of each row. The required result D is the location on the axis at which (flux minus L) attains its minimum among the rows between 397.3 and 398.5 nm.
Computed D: 397.8 nm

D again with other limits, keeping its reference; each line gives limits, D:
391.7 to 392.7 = 392.2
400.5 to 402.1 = 400.6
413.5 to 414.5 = 414.4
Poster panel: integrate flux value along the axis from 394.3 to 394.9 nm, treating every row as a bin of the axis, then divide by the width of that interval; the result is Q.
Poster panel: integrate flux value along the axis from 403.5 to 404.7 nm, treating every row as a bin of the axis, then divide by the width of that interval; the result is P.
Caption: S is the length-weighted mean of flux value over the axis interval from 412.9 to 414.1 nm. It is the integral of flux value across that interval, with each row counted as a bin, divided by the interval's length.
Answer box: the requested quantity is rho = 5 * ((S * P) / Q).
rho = 57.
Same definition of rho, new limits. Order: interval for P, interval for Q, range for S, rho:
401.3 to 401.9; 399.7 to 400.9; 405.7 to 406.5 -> 49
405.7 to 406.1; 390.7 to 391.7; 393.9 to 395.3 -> 43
